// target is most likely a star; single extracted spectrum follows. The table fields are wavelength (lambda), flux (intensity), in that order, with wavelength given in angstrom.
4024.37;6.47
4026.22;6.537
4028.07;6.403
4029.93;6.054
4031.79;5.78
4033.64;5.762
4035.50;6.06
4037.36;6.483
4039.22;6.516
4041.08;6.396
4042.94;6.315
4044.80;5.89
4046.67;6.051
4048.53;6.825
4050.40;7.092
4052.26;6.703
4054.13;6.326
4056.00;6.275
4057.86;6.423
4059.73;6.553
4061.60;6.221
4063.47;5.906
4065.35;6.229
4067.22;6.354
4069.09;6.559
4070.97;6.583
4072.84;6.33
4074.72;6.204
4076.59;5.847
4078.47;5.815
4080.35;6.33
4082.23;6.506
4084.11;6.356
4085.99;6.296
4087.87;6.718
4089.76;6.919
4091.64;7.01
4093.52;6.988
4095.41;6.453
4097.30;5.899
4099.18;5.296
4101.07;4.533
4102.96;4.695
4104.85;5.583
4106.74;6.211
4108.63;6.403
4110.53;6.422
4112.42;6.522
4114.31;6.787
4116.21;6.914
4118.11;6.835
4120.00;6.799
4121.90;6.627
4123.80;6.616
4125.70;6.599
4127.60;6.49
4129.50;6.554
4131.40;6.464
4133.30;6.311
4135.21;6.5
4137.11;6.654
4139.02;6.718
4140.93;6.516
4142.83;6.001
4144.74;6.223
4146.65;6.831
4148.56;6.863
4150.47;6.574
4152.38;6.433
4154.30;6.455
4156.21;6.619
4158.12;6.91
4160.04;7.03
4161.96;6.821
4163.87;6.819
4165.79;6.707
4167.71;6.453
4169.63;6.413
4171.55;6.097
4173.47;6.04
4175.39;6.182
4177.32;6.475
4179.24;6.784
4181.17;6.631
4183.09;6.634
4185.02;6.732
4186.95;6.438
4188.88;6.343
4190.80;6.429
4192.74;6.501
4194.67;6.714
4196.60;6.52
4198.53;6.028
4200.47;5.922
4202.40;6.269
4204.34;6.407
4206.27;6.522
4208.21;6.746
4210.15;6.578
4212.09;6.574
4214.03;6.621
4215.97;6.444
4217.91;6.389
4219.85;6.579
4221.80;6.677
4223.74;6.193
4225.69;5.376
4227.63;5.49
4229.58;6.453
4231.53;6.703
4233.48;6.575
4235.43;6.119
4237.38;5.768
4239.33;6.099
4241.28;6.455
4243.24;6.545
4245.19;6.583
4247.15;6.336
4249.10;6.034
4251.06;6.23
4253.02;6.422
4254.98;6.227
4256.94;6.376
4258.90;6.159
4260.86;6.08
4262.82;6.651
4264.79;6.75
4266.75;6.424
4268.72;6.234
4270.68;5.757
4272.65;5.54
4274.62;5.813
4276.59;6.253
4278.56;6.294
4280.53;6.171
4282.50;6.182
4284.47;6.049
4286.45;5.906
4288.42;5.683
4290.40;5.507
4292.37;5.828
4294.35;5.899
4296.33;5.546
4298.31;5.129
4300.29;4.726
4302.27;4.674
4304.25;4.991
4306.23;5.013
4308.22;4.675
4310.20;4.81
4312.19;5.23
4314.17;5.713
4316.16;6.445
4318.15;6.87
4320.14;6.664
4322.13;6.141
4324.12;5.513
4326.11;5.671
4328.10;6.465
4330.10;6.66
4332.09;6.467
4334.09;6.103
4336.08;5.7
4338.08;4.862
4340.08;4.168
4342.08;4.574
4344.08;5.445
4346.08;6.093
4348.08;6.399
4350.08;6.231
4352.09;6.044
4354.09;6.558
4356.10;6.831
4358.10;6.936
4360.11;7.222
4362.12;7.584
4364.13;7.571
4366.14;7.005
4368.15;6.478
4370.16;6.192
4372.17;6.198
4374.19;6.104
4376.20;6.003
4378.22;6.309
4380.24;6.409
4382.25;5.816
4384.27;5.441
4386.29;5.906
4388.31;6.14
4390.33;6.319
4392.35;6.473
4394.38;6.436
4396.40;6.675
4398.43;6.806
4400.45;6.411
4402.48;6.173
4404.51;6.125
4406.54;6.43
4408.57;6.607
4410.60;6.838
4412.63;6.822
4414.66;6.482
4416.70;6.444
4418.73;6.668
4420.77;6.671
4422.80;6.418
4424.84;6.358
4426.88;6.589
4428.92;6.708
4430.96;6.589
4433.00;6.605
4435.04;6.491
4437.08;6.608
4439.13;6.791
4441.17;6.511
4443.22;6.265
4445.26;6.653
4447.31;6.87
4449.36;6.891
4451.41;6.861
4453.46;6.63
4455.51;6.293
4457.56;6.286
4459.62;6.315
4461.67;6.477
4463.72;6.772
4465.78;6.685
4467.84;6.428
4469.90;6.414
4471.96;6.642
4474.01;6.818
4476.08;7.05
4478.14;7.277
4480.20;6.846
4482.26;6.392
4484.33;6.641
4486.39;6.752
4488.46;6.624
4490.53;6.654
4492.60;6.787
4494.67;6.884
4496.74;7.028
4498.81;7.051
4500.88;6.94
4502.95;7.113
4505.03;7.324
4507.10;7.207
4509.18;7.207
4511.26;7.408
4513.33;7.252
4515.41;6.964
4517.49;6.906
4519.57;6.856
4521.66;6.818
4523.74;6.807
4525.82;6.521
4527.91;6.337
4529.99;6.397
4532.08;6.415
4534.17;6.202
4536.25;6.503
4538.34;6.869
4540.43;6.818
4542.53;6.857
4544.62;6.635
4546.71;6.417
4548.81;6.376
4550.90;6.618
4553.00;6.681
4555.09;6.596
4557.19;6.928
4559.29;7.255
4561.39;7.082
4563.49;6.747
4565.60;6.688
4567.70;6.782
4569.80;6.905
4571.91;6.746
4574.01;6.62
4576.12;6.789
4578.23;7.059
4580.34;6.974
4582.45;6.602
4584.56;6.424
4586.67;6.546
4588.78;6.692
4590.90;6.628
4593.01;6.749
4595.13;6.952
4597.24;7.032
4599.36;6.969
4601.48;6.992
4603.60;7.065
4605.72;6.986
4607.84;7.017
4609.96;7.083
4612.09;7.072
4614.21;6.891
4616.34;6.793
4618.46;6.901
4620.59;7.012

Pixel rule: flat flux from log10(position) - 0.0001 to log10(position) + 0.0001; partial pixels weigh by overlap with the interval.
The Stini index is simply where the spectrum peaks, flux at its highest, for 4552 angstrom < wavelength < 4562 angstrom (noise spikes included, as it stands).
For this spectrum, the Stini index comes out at 4559.29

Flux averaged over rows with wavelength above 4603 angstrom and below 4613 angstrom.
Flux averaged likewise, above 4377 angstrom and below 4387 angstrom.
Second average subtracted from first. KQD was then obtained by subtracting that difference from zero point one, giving -1.0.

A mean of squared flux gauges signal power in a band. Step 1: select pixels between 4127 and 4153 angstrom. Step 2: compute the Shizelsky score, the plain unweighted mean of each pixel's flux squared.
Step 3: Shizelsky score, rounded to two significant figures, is 42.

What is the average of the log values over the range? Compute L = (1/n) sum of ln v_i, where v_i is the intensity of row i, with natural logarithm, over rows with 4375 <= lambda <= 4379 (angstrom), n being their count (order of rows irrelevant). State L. 1.82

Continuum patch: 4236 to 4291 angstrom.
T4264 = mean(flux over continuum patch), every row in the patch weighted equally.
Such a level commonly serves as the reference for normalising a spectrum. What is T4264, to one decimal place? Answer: 6.2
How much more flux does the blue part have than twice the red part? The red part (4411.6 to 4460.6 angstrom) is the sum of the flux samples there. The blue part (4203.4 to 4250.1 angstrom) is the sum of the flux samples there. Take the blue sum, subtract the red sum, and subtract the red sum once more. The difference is -163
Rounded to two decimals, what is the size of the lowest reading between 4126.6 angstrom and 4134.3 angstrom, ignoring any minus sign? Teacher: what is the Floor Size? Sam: 6.31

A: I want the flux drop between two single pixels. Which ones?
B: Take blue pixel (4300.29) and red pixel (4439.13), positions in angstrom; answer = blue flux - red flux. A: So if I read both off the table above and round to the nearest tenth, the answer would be -2.1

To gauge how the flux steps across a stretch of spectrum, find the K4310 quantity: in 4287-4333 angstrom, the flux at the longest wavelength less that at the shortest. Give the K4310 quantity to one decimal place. 0.8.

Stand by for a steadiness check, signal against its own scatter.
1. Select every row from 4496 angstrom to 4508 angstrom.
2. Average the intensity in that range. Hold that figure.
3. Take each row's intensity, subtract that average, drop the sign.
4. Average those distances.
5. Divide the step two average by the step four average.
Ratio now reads 68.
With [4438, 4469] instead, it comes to 33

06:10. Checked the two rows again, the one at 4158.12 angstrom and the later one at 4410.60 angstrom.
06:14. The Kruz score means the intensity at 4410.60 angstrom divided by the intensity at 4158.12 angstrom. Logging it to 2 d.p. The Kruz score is 0.99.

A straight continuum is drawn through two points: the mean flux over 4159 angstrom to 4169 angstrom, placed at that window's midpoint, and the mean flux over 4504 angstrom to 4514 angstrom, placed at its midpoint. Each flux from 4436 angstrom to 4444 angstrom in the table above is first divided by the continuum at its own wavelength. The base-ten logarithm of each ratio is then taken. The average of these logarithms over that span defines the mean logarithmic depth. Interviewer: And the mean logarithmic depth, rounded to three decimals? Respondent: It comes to -0.040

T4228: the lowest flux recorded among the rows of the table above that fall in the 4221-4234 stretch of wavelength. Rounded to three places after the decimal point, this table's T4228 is 5.376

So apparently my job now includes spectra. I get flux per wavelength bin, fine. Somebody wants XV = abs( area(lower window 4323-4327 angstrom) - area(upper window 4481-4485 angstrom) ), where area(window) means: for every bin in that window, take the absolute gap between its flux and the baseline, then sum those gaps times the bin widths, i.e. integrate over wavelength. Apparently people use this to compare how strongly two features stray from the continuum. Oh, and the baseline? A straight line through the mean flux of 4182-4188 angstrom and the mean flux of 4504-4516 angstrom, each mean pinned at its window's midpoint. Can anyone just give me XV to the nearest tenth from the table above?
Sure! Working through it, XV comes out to 2.4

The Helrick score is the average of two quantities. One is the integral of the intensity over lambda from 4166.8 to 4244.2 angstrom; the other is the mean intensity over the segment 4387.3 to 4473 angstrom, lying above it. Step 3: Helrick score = 250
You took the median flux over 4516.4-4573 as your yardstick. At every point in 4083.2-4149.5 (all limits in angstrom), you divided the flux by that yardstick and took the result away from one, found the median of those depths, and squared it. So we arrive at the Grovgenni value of 0.0012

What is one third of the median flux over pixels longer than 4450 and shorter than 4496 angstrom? 2.22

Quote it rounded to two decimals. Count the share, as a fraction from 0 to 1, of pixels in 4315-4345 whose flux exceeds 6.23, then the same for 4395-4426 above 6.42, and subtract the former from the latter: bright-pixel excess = 0.27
